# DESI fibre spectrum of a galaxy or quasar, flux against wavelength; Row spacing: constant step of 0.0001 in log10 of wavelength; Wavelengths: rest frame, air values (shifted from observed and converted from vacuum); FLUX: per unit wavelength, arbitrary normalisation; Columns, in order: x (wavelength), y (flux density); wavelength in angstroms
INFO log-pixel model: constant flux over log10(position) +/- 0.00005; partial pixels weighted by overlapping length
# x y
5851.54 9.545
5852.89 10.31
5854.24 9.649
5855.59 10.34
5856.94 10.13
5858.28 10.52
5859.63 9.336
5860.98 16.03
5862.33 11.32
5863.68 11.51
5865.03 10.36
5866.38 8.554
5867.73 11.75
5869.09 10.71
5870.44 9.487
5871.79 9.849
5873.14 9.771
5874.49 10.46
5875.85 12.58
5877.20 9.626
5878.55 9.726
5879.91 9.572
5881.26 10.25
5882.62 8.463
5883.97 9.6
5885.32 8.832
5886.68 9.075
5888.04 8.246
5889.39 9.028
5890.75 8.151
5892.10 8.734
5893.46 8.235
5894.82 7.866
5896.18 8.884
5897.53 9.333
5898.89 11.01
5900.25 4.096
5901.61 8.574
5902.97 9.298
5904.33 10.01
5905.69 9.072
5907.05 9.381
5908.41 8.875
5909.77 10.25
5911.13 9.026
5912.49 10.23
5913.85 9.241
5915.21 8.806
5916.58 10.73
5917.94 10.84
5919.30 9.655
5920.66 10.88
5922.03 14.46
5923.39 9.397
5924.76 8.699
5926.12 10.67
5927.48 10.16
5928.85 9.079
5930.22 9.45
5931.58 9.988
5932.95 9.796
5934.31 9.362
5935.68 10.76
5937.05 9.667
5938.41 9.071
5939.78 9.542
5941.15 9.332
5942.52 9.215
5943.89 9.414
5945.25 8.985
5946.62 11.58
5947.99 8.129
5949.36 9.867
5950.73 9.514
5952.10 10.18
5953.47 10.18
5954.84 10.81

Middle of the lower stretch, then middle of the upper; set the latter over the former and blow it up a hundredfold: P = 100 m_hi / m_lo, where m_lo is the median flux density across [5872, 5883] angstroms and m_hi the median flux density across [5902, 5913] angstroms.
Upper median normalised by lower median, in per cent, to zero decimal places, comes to 96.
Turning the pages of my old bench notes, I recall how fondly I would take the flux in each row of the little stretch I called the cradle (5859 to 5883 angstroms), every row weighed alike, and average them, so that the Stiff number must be 10.5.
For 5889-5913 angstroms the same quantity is 8.9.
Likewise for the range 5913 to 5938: 10.1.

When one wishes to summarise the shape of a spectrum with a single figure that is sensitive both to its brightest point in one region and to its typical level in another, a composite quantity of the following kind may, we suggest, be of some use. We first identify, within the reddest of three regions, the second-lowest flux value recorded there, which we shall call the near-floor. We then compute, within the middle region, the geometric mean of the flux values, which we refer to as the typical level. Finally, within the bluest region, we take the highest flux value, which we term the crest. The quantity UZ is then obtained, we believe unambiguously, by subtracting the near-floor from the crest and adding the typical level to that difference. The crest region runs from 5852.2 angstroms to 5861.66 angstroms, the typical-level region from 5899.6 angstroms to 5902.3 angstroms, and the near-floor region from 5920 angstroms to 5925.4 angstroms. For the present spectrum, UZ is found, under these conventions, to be 12.6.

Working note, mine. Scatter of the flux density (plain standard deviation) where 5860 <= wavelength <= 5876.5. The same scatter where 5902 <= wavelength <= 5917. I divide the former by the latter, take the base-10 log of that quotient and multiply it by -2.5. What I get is -1.2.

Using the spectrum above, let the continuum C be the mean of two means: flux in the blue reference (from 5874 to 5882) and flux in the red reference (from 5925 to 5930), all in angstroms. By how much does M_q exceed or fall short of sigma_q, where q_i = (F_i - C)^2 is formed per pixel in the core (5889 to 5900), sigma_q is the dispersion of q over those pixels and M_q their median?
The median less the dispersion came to 0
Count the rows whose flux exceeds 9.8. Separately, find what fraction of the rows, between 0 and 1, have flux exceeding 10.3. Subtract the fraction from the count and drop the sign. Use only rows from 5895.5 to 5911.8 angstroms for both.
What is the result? 2.9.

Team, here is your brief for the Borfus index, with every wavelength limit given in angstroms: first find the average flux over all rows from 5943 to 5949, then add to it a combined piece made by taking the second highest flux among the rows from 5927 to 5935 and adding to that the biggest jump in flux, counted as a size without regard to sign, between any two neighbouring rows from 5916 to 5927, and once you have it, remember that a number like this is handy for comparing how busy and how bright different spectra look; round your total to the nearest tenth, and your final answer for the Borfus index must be 24.6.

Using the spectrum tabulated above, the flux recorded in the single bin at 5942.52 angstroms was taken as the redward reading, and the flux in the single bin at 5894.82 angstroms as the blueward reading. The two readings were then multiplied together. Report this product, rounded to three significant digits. 72.5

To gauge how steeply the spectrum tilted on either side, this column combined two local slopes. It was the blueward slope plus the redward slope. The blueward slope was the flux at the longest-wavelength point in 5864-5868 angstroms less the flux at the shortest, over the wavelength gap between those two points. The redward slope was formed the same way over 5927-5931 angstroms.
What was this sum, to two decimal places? 0.26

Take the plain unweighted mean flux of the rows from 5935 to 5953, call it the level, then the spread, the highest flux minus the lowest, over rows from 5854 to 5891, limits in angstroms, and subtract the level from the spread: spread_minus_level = -1.8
